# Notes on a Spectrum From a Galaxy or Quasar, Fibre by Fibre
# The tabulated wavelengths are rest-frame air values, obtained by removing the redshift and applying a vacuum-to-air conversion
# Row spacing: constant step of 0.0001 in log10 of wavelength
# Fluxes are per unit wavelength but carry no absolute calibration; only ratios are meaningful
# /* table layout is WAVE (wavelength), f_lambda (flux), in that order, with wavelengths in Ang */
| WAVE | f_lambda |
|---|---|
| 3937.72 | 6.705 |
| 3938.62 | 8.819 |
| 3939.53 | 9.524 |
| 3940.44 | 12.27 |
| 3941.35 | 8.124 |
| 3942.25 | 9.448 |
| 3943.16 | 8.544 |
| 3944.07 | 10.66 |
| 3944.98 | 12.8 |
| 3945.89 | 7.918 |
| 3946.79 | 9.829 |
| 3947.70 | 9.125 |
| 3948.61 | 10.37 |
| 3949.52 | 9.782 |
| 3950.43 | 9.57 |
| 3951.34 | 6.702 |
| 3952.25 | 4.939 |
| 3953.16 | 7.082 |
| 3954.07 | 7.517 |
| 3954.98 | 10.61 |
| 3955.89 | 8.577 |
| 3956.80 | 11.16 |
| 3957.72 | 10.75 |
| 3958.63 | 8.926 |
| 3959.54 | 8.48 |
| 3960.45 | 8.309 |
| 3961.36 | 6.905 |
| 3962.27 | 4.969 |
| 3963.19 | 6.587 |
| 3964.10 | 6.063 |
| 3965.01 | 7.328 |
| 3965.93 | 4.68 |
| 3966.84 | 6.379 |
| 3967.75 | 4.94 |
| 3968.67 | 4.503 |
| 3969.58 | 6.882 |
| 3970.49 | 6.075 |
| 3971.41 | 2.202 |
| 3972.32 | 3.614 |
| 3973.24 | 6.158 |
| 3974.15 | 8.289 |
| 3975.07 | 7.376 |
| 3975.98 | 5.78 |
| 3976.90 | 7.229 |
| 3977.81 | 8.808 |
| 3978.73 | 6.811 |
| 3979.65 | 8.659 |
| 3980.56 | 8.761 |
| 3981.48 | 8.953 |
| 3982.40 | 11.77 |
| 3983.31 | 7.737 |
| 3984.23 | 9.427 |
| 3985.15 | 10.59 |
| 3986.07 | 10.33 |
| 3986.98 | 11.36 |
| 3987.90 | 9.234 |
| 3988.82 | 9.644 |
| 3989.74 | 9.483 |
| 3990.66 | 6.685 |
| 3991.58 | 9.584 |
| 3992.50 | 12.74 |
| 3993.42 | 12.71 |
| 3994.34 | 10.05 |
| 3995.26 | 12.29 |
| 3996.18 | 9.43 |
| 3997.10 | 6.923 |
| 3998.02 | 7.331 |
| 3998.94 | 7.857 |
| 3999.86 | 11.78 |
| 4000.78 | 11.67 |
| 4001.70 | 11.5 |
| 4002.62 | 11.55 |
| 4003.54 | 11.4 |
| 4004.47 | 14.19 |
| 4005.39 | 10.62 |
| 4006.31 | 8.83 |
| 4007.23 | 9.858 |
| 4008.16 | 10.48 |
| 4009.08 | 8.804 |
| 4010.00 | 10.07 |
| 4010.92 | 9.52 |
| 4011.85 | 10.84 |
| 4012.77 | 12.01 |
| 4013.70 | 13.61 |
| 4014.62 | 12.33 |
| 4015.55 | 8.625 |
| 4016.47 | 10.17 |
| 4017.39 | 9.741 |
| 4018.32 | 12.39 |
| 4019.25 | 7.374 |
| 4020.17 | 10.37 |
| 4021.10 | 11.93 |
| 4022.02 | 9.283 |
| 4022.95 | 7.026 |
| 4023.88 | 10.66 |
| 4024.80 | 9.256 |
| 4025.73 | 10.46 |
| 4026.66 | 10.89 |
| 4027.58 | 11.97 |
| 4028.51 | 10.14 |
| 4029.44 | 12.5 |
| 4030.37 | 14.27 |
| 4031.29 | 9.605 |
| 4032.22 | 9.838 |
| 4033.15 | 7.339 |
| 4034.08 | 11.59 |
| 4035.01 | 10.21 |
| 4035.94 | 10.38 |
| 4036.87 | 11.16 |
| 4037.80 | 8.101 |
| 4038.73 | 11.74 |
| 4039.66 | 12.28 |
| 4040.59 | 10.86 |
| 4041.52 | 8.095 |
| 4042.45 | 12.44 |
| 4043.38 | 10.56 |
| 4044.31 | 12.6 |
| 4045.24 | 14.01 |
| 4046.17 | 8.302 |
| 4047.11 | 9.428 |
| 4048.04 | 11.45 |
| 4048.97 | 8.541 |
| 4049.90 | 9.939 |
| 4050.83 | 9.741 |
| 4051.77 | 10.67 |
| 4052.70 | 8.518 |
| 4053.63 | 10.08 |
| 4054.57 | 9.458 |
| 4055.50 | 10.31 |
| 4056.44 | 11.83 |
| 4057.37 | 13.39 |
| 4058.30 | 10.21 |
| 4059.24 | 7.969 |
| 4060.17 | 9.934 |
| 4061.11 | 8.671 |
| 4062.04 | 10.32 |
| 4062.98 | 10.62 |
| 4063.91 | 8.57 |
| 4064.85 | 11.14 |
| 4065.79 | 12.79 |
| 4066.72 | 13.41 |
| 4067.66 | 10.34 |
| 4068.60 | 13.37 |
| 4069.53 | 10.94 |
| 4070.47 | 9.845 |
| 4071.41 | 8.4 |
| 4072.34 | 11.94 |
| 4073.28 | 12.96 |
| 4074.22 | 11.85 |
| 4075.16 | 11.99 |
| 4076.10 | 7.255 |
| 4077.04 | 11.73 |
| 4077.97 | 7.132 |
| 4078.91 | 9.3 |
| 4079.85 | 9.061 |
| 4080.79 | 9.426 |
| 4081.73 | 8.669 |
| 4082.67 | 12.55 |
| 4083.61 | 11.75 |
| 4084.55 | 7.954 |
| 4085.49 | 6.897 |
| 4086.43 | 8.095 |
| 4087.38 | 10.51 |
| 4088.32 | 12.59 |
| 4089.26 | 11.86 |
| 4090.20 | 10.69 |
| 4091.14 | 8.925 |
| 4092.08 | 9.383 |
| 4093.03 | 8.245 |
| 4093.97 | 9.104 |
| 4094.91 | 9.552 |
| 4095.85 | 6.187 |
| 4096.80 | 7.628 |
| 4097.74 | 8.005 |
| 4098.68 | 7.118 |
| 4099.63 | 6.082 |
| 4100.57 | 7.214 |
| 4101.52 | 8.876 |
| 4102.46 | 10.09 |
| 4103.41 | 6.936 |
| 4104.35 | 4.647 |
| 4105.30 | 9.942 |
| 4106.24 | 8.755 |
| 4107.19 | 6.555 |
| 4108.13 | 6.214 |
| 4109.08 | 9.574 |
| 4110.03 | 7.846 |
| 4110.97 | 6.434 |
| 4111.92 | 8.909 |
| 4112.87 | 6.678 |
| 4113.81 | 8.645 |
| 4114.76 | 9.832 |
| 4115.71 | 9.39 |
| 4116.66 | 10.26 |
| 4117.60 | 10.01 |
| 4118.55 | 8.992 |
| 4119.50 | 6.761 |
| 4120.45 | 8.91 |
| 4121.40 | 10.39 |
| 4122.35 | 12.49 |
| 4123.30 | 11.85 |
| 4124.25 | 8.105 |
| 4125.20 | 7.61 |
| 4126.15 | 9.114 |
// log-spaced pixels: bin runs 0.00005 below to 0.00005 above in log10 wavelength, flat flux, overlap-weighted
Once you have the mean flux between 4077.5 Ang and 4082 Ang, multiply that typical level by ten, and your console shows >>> 87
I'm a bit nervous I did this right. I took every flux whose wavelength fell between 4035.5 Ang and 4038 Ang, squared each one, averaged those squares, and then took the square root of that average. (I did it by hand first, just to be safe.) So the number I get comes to 10.0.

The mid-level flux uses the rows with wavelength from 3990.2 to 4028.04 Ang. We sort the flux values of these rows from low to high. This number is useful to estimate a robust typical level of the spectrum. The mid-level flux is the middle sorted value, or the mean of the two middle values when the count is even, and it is 10.5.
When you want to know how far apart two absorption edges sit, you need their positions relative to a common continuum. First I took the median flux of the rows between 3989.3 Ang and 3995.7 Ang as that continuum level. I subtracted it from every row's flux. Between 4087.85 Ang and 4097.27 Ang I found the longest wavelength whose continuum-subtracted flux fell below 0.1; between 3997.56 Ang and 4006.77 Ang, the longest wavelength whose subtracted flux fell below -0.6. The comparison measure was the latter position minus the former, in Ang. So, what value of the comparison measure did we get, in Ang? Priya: -90.5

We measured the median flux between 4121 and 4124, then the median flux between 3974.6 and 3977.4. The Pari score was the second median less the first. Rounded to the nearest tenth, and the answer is -4.6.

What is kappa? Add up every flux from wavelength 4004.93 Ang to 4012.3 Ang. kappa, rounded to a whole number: 79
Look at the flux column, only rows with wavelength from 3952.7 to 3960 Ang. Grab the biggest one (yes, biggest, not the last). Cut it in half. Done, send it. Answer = 5.6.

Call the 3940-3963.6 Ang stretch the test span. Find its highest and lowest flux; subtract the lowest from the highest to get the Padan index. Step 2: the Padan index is 7.9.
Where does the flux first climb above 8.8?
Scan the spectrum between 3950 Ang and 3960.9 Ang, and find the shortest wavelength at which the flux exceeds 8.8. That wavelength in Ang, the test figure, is 3950.43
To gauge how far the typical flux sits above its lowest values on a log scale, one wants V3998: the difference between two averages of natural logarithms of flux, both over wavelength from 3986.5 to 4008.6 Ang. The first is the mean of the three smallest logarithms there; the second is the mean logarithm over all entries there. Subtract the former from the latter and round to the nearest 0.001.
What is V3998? 0.372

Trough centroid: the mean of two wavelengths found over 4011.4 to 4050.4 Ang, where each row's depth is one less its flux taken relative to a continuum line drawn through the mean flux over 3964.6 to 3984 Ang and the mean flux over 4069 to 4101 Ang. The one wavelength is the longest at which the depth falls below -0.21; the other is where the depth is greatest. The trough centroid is 4035.5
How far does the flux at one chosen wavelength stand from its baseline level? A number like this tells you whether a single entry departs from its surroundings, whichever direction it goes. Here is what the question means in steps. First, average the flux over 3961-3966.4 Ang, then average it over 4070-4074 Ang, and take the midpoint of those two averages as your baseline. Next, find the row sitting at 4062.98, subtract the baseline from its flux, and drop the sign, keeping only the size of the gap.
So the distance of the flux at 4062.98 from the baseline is 2.2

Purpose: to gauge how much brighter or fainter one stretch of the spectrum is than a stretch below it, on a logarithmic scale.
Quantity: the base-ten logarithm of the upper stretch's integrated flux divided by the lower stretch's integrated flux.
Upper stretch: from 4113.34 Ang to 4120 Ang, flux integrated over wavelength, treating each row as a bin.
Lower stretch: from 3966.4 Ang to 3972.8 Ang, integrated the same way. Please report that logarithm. 0.28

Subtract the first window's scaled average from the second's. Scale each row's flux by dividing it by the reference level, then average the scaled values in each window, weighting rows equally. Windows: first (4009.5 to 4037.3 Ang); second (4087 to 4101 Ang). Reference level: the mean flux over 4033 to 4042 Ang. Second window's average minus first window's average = -0.16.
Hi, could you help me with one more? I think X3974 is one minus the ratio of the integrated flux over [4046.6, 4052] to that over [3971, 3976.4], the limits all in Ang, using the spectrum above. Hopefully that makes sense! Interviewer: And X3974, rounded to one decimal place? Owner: -0.8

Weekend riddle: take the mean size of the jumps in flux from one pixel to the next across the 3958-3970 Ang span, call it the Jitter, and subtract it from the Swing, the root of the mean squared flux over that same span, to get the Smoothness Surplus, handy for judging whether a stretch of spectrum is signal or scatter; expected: 5.4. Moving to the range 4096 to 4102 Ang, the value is 6.5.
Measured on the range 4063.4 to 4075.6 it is 9.7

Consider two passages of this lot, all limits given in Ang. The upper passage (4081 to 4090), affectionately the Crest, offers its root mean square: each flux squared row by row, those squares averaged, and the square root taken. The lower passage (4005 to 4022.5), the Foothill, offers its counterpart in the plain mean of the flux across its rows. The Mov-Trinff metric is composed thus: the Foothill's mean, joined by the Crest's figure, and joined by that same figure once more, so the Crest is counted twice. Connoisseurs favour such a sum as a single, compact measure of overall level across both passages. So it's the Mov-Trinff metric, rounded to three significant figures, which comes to 31.0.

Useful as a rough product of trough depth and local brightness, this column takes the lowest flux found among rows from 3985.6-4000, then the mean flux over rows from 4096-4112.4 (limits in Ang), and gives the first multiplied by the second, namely 51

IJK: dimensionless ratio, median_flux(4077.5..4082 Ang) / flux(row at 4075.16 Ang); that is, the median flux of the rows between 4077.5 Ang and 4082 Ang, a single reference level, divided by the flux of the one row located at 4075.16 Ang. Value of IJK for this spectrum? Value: 0.76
